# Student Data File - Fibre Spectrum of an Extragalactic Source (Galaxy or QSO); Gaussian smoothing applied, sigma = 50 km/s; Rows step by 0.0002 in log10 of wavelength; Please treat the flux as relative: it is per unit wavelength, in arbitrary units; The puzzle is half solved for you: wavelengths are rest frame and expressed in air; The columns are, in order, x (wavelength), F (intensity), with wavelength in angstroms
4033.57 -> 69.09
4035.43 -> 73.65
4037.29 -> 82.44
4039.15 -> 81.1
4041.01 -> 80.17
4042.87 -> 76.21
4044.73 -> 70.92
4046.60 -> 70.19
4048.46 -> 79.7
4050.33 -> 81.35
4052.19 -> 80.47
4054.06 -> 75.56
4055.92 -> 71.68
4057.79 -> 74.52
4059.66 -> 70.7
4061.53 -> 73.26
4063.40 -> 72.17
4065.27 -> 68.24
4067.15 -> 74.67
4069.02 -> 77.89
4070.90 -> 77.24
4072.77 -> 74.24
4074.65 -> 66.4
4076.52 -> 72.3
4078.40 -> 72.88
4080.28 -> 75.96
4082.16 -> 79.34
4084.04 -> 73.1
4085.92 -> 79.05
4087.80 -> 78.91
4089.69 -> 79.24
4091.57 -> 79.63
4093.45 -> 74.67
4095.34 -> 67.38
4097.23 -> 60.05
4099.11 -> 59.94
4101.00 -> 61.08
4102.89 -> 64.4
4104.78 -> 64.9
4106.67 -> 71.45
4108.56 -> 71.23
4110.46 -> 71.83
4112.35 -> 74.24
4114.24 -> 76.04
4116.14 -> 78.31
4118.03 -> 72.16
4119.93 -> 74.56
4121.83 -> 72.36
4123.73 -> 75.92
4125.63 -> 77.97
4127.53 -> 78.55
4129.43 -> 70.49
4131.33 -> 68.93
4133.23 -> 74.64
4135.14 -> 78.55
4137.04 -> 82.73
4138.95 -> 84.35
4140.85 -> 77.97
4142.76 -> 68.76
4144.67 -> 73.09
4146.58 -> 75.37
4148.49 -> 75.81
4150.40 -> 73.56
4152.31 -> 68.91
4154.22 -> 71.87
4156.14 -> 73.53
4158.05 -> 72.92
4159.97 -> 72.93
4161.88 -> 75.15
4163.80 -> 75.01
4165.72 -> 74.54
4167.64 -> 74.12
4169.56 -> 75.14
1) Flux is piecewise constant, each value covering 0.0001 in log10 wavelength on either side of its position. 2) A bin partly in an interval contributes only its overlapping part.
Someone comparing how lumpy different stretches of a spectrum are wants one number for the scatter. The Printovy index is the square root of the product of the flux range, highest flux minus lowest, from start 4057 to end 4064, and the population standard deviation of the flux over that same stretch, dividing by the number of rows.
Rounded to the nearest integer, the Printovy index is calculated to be 2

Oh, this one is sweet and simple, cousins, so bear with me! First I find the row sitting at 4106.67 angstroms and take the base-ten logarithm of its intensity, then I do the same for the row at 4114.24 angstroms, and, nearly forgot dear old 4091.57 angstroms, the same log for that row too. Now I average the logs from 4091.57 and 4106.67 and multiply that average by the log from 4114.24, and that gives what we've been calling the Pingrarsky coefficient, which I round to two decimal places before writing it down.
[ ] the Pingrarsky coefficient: 3.53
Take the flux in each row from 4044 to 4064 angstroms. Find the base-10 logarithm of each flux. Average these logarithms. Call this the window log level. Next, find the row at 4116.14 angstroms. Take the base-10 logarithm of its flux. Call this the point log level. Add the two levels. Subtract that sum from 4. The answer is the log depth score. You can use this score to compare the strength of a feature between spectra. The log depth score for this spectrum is 0.234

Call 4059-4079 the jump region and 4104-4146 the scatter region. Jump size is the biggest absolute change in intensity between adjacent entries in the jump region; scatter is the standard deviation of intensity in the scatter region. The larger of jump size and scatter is 7.84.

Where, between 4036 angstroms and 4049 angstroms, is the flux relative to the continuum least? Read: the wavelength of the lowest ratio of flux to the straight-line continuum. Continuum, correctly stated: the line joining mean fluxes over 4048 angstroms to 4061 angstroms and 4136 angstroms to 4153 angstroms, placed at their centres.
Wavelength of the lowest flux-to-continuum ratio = 4046.60 angstroms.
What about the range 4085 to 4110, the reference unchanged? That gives 4099.11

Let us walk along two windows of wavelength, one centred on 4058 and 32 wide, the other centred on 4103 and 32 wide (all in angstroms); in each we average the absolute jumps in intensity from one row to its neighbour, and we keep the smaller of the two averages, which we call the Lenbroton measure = 2.84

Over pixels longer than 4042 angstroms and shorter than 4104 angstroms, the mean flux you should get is 73.1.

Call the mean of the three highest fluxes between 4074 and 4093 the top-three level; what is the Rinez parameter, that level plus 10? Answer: 89.4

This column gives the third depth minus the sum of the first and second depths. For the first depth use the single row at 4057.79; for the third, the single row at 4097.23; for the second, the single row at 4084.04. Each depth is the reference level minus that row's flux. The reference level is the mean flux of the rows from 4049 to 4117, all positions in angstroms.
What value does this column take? 15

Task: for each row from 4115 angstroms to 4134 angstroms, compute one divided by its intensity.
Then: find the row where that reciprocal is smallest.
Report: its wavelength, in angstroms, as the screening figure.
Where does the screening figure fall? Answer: 4127.53 angstroms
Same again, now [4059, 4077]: 4069.02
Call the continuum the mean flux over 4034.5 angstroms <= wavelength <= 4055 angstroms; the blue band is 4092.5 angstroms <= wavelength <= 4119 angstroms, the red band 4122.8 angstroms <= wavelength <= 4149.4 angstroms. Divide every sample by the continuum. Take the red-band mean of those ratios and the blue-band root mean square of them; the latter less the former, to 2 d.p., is -0.08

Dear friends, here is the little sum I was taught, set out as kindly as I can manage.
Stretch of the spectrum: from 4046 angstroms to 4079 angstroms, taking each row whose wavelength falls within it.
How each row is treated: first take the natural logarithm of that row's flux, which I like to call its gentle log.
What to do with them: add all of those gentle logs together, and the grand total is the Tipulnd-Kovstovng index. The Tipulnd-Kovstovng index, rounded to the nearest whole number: 77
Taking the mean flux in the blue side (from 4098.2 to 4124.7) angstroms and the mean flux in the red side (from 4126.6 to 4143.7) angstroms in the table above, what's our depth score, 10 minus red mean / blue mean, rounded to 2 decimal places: 8.92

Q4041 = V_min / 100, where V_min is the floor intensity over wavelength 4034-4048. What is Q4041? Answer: 0.702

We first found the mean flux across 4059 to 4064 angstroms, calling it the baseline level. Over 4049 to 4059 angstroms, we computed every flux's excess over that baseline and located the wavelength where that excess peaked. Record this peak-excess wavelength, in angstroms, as 4050.33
